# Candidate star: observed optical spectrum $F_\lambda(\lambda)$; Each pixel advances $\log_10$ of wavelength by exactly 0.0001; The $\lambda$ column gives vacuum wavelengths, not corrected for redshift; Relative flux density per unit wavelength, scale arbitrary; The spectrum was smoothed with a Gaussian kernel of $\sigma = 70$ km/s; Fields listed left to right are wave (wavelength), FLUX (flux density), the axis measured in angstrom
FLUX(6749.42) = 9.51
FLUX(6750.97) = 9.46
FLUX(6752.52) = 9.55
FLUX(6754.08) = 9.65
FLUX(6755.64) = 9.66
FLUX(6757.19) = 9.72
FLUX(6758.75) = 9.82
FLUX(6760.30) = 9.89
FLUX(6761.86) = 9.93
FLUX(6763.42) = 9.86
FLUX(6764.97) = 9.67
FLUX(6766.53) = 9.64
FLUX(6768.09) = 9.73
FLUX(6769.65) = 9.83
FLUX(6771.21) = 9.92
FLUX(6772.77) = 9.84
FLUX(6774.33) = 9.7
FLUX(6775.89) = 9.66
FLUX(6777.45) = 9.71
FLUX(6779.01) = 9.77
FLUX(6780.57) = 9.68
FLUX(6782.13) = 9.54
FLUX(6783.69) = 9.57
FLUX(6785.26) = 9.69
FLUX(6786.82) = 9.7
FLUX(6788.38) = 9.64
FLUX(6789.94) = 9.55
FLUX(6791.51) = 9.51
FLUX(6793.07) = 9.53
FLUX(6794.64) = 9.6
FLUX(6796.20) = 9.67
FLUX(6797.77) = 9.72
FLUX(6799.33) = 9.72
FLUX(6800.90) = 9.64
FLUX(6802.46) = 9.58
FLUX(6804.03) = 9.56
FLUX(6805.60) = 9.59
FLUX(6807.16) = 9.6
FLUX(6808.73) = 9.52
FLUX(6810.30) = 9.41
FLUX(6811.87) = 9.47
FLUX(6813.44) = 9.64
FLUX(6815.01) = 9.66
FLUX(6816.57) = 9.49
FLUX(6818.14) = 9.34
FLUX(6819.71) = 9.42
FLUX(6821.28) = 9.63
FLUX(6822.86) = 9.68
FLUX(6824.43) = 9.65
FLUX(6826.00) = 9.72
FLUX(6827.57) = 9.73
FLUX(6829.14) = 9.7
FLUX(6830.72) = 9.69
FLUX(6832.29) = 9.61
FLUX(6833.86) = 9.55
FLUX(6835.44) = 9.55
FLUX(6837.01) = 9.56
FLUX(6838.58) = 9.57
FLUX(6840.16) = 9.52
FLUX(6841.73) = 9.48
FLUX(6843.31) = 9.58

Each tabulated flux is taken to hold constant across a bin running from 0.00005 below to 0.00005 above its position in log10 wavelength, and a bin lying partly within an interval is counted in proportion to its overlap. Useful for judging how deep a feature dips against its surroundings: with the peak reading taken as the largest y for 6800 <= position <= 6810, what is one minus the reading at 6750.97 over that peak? 0.019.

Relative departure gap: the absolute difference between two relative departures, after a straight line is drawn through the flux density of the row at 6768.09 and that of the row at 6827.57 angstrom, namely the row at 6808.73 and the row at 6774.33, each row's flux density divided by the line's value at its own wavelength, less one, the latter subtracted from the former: 0.018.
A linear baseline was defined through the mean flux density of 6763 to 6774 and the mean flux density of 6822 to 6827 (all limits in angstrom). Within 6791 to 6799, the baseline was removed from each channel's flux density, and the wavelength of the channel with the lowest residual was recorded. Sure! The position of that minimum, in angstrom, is 6791.51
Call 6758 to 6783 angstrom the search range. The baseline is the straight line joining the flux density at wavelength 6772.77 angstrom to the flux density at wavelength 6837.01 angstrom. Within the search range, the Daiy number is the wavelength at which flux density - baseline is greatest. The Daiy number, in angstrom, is 6771.21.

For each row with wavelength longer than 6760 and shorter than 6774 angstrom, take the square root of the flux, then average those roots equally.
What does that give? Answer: 3.13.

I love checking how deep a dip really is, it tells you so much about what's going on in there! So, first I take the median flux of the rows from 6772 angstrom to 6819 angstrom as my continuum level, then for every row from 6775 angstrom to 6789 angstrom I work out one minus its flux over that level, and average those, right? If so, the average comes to -0.0044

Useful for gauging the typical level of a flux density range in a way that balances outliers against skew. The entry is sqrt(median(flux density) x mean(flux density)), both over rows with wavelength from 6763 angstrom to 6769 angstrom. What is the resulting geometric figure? 9.71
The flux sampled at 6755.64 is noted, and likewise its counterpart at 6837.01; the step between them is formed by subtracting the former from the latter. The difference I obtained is -0.10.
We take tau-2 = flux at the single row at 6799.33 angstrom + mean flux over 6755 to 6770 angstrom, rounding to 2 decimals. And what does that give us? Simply 19.50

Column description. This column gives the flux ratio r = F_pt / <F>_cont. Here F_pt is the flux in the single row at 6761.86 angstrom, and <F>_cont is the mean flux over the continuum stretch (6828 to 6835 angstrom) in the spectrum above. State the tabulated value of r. 1.03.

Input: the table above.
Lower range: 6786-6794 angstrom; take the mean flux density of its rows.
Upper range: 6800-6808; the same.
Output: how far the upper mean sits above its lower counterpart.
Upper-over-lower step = 0.008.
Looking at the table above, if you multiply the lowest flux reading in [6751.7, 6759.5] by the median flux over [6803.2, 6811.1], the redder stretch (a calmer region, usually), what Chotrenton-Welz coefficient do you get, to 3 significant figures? 91.3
